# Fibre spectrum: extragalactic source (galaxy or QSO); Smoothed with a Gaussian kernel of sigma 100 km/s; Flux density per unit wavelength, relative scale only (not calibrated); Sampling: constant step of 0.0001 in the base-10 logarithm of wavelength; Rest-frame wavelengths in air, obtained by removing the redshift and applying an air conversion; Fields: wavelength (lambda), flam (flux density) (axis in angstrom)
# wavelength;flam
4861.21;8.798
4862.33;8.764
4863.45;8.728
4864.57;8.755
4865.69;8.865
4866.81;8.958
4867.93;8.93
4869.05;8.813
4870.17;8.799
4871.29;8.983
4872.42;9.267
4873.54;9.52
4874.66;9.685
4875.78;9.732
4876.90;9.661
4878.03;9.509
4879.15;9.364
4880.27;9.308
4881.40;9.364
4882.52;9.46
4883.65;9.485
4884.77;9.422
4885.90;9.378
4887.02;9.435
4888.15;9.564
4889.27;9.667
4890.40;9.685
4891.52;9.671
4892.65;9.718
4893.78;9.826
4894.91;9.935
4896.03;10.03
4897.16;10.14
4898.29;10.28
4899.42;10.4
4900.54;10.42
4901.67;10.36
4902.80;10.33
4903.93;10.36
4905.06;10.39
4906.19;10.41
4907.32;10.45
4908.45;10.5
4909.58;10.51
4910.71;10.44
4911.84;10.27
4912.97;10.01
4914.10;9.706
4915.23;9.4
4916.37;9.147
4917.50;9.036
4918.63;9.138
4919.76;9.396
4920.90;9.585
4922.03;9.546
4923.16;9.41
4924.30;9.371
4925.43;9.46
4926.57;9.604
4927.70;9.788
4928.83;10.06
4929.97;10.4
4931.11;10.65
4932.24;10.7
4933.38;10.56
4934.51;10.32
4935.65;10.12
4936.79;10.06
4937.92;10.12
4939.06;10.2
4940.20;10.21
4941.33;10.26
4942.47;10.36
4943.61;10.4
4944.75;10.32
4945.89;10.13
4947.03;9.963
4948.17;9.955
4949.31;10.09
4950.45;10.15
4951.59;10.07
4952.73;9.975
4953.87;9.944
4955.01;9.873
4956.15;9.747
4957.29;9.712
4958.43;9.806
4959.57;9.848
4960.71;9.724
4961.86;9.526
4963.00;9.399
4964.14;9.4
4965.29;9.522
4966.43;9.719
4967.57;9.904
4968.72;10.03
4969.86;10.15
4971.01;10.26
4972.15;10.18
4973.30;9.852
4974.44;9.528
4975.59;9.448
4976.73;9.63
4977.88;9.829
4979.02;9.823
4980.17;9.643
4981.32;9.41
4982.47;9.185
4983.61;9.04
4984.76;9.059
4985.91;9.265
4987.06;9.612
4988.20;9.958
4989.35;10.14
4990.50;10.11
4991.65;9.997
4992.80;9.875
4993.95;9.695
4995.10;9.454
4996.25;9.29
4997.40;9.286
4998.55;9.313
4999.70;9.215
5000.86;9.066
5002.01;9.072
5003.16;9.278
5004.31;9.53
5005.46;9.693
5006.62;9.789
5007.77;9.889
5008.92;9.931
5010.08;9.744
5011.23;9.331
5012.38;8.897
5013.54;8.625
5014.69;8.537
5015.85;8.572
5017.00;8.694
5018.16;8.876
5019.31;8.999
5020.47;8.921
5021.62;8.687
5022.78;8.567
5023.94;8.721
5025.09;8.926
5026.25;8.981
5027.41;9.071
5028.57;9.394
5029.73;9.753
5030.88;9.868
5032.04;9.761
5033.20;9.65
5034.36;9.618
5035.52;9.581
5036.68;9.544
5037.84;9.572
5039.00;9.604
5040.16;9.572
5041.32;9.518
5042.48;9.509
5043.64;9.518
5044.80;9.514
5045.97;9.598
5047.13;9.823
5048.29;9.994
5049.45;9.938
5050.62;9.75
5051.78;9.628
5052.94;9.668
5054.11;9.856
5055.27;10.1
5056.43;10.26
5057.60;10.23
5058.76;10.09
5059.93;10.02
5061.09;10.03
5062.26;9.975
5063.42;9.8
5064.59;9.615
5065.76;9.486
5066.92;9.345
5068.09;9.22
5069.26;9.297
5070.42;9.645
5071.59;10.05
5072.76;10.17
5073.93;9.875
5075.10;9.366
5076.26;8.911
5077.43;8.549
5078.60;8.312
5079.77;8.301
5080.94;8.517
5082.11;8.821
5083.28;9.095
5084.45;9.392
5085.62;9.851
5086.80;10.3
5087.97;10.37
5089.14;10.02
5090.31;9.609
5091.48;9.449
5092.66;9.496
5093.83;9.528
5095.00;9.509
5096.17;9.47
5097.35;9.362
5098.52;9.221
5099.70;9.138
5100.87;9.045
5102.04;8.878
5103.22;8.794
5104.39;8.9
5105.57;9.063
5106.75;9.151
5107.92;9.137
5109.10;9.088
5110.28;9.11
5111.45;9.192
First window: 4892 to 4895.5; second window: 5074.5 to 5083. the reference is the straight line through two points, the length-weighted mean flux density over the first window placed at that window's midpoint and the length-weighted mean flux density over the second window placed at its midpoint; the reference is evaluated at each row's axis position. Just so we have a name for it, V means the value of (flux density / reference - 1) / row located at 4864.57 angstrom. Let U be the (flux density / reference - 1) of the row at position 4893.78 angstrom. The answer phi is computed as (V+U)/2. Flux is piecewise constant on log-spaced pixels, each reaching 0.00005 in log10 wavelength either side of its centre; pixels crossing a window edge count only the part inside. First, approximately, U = 0.00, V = -0.12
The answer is -0.061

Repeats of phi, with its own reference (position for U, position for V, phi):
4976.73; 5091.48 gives 0.064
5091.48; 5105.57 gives 0.078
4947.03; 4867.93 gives -0.028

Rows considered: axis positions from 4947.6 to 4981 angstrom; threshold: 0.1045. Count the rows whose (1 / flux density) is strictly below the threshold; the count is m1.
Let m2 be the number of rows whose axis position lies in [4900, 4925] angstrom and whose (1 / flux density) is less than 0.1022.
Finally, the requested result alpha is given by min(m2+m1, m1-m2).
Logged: 11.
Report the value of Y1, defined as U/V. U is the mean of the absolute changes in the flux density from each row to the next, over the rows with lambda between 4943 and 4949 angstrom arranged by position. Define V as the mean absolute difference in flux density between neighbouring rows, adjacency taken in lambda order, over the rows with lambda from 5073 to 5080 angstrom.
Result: 0.35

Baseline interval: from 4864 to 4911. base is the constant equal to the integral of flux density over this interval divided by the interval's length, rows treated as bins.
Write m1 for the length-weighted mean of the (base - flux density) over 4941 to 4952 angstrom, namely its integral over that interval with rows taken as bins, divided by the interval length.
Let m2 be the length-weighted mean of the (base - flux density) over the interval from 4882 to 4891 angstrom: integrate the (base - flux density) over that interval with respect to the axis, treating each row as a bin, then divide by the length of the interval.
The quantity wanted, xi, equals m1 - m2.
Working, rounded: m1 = -0.46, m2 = 0.19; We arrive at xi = -0.7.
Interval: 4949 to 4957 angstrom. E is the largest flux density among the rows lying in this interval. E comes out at 10.15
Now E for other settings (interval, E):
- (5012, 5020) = 8.999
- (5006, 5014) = 9.931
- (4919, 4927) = 9.604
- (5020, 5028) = 9.071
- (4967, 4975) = 10.26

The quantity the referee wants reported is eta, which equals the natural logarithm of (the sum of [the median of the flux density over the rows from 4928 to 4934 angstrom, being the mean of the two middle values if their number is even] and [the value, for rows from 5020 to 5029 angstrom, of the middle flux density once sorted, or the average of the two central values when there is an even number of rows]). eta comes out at 2.97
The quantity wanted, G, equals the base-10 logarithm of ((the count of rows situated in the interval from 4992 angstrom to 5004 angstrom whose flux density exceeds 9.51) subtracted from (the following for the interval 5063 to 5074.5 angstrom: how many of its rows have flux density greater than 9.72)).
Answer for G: 0.3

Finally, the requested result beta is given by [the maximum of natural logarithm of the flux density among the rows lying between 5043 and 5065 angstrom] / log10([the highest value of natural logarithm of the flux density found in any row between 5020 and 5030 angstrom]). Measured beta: 6.51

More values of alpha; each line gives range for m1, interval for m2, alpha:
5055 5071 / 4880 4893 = 10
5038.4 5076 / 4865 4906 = 12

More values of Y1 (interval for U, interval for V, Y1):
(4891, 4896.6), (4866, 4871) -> 1.69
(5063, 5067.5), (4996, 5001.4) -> 2.18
